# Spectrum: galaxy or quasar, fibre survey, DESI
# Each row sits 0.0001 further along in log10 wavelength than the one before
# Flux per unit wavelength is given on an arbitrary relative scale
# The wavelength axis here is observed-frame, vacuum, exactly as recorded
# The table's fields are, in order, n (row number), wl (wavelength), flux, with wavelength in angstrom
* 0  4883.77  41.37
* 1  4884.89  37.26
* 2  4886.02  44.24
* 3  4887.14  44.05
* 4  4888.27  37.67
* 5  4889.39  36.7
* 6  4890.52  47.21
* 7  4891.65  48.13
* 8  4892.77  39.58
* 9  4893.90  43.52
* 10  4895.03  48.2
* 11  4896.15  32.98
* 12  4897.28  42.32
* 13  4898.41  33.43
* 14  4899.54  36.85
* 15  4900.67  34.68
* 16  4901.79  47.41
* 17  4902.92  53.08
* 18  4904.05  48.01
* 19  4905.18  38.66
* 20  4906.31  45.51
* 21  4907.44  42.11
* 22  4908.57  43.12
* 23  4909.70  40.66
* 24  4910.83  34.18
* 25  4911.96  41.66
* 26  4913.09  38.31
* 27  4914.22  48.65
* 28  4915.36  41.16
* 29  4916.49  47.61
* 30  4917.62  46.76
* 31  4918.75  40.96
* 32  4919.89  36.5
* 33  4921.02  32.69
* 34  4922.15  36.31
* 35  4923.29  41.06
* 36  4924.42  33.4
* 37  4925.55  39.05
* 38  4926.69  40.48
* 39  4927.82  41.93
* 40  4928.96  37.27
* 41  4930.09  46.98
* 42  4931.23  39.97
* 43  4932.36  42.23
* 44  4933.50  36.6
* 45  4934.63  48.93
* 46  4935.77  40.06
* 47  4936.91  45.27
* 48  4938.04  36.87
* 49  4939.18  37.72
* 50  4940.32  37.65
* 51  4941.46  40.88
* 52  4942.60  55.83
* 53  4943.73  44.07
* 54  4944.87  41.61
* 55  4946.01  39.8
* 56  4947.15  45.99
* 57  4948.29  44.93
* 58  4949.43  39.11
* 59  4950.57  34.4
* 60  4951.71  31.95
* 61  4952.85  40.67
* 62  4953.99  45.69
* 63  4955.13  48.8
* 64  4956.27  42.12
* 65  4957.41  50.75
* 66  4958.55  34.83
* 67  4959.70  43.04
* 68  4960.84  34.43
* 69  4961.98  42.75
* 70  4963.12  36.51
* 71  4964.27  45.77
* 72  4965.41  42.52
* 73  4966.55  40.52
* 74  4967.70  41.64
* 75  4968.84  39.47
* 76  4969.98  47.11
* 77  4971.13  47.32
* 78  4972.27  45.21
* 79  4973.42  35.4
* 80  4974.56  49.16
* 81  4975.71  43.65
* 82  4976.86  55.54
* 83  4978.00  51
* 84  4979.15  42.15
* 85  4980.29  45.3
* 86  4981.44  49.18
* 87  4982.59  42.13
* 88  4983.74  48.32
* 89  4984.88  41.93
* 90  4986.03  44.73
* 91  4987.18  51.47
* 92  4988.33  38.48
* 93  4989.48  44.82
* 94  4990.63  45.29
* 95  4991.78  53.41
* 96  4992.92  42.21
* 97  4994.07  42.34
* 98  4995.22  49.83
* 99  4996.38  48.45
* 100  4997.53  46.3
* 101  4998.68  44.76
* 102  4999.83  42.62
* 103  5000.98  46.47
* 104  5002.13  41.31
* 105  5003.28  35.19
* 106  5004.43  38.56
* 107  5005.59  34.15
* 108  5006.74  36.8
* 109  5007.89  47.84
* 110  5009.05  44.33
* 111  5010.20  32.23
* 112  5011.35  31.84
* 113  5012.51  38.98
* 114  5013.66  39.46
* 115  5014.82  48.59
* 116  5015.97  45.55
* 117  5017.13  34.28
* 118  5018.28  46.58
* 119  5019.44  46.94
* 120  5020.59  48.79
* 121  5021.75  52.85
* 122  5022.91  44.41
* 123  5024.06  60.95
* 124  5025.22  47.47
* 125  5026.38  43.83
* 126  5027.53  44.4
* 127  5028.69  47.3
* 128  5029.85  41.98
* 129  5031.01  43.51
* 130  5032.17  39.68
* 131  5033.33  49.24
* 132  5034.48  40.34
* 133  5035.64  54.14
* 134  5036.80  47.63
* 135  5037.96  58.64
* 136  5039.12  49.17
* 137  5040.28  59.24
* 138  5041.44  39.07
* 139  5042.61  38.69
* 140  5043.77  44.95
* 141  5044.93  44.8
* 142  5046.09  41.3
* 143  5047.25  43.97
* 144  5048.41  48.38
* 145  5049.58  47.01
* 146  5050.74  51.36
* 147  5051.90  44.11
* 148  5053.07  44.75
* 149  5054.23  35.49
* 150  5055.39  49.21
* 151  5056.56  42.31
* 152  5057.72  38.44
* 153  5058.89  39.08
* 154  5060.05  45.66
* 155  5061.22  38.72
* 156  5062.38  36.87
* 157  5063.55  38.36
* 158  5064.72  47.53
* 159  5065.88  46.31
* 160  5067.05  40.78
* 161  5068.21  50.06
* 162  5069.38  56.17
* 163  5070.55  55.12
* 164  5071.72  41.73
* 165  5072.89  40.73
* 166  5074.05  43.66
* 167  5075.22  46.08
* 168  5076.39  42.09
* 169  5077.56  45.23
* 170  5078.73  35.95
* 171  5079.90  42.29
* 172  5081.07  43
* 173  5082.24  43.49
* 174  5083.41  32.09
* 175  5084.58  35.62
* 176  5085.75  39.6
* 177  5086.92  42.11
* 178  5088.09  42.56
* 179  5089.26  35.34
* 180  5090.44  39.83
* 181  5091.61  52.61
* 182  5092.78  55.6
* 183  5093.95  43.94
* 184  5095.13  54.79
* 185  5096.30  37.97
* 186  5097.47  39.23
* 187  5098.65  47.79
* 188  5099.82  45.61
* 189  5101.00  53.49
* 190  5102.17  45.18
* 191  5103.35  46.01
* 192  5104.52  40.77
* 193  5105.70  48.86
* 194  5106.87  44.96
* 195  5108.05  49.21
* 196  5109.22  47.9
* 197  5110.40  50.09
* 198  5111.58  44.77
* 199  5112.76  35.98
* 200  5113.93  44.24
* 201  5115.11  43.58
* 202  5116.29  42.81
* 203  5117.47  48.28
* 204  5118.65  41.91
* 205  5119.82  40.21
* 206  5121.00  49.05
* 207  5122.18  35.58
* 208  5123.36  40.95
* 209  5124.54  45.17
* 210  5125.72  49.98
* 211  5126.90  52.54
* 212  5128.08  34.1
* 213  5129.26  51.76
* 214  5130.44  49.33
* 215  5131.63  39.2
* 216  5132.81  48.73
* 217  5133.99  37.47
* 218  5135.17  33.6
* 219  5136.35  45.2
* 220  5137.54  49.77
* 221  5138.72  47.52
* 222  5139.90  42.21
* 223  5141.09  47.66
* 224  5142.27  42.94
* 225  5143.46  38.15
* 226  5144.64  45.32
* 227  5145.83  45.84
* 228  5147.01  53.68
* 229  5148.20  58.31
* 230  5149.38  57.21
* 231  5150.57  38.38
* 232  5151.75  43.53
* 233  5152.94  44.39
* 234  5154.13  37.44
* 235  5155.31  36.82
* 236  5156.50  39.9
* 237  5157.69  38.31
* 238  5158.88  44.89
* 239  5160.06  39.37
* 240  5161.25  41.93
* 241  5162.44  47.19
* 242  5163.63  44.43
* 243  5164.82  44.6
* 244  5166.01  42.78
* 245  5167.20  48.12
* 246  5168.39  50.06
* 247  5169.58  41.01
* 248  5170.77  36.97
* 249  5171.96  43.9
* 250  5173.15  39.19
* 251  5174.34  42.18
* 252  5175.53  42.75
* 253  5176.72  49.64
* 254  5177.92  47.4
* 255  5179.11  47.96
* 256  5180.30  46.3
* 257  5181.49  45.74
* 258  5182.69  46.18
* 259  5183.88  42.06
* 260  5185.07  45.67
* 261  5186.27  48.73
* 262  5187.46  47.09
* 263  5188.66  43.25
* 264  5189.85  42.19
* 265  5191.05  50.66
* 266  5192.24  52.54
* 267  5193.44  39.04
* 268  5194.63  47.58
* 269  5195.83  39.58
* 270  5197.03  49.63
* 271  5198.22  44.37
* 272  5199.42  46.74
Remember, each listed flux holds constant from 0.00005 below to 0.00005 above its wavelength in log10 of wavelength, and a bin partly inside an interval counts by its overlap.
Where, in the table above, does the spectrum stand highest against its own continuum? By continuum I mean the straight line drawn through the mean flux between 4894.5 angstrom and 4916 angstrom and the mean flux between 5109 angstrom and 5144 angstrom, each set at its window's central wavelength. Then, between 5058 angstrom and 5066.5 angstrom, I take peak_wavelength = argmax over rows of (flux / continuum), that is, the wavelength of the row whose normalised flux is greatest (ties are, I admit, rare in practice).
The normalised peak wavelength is 5064.72 angstrom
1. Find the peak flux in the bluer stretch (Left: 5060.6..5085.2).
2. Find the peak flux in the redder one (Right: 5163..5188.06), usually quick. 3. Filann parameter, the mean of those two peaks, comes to 53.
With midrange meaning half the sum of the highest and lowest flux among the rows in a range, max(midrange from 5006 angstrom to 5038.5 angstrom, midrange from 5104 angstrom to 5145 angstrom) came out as 46.4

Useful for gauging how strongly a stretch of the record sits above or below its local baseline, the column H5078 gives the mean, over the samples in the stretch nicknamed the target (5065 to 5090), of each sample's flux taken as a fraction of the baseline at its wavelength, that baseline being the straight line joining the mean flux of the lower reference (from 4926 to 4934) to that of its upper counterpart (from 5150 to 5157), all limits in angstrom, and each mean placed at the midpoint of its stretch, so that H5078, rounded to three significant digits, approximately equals 1.06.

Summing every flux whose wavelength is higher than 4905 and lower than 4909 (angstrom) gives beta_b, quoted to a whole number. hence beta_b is 169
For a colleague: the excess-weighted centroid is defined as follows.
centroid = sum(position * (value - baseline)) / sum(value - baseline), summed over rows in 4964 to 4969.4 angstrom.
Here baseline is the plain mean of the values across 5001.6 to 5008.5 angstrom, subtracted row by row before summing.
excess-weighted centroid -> 4965.5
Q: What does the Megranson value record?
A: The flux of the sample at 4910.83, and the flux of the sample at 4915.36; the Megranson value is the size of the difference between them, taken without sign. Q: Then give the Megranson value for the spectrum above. 7.0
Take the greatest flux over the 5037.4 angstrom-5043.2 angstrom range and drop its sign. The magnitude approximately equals 59.2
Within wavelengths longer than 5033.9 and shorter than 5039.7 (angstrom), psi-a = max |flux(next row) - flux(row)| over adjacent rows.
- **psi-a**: 13.8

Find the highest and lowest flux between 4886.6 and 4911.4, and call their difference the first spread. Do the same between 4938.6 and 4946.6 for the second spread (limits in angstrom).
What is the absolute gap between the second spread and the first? 2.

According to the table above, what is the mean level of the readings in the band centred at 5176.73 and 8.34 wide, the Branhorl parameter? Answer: 45.1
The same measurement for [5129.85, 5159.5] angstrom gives 44.2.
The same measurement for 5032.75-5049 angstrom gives 47.1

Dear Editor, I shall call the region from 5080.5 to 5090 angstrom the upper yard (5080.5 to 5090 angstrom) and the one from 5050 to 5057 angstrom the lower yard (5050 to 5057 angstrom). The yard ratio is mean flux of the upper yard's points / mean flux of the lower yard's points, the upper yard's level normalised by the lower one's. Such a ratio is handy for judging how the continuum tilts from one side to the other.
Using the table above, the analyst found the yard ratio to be 0.88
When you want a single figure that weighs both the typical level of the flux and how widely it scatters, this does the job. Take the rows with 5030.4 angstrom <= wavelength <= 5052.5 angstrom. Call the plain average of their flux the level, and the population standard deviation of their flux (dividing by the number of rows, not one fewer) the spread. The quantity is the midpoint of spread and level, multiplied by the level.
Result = 1223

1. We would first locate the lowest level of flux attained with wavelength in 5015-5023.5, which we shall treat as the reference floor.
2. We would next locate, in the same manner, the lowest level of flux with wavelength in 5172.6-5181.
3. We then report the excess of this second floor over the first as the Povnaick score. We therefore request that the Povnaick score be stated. 4.9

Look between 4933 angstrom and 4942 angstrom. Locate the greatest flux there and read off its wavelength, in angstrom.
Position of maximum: 4934.63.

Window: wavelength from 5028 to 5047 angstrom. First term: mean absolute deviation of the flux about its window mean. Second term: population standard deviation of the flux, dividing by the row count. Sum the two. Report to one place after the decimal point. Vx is 11.6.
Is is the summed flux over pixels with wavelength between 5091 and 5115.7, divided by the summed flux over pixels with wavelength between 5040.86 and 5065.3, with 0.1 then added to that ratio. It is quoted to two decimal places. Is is 1.18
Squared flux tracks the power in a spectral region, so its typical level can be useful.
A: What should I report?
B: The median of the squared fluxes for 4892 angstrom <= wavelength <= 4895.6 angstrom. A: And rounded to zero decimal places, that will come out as 1894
